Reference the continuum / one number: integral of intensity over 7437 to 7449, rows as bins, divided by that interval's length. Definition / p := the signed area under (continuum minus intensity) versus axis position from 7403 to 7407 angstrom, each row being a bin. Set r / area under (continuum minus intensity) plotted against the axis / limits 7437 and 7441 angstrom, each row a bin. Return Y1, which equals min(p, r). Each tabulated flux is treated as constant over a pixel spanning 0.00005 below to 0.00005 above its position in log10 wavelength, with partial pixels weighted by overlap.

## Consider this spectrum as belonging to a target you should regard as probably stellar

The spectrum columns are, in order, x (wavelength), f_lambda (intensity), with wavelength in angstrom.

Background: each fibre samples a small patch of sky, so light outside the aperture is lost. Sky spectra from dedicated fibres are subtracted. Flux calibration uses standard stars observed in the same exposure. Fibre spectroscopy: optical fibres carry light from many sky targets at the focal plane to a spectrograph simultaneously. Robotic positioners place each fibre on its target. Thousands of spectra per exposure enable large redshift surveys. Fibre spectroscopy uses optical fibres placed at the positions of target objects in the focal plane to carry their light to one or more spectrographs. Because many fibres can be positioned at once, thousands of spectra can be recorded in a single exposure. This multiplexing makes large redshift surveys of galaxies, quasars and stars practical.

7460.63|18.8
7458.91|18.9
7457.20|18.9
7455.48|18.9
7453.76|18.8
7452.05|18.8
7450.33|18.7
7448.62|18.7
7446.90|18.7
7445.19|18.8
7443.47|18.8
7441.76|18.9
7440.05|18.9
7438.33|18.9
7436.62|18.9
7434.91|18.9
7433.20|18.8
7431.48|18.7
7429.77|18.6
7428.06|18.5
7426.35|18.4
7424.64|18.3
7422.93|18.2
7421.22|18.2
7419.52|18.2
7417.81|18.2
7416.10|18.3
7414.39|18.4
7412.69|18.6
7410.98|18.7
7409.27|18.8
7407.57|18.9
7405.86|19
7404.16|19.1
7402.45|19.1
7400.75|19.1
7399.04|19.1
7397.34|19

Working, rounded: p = -0.9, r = -0.3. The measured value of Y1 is -0.91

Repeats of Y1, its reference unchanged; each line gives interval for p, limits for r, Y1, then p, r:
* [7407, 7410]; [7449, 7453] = -0.09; -0.1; 0.3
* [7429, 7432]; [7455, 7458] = -0.25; 0.5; -0.3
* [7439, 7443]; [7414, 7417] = -0.30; -0.3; 1.4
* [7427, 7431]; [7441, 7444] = -0.11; 1.0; -0.1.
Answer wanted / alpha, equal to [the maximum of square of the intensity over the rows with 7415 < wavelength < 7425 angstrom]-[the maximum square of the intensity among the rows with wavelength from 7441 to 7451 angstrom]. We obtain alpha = -22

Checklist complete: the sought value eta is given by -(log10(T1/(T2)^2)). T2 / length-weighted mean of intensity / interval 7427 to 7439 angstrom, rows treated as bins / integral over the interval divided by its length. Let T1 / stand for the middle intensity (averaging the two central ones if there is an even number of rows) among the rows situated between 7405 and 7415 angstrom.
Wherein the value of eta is 1.27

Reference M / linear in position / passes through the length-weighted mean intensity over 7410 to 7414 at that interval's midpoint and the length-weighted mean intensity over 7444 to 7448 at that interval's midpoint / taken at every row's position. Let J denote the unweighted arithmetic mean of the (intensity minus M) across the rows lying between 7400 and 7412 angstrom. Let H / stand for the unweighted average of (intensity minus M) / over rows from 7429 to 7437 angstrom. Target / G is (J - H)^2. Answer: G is 0.06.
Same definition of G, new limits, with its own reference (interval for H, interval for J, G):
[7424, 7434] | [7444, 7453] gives 0.02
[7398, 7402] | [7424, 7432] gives 0.46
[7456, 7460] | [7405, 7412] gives 0.01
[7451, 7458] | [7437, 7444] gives 0.00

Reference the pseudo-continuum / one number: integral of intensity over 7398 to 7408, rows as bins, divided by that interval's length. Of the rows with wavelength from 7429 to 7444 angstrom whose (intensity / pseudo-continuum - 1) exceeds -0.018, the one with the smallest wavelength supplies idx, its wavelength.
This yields 7433.20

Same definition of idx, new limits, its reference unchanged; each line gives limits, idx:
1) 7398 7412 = 7399.04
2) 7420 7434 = 7433.20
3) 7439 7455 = 7440.05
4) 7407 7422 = 7407.57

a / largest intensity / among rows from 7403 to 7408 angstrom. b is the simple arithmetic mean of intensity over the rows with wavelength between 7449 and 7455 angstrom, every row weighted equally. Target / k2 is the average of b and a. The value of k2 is 18.9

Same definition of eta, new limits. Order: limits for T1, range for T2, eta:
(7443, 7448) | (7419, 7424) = 1.25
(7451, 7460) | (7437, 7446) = 1.27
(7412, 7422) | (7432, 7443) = 1.29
